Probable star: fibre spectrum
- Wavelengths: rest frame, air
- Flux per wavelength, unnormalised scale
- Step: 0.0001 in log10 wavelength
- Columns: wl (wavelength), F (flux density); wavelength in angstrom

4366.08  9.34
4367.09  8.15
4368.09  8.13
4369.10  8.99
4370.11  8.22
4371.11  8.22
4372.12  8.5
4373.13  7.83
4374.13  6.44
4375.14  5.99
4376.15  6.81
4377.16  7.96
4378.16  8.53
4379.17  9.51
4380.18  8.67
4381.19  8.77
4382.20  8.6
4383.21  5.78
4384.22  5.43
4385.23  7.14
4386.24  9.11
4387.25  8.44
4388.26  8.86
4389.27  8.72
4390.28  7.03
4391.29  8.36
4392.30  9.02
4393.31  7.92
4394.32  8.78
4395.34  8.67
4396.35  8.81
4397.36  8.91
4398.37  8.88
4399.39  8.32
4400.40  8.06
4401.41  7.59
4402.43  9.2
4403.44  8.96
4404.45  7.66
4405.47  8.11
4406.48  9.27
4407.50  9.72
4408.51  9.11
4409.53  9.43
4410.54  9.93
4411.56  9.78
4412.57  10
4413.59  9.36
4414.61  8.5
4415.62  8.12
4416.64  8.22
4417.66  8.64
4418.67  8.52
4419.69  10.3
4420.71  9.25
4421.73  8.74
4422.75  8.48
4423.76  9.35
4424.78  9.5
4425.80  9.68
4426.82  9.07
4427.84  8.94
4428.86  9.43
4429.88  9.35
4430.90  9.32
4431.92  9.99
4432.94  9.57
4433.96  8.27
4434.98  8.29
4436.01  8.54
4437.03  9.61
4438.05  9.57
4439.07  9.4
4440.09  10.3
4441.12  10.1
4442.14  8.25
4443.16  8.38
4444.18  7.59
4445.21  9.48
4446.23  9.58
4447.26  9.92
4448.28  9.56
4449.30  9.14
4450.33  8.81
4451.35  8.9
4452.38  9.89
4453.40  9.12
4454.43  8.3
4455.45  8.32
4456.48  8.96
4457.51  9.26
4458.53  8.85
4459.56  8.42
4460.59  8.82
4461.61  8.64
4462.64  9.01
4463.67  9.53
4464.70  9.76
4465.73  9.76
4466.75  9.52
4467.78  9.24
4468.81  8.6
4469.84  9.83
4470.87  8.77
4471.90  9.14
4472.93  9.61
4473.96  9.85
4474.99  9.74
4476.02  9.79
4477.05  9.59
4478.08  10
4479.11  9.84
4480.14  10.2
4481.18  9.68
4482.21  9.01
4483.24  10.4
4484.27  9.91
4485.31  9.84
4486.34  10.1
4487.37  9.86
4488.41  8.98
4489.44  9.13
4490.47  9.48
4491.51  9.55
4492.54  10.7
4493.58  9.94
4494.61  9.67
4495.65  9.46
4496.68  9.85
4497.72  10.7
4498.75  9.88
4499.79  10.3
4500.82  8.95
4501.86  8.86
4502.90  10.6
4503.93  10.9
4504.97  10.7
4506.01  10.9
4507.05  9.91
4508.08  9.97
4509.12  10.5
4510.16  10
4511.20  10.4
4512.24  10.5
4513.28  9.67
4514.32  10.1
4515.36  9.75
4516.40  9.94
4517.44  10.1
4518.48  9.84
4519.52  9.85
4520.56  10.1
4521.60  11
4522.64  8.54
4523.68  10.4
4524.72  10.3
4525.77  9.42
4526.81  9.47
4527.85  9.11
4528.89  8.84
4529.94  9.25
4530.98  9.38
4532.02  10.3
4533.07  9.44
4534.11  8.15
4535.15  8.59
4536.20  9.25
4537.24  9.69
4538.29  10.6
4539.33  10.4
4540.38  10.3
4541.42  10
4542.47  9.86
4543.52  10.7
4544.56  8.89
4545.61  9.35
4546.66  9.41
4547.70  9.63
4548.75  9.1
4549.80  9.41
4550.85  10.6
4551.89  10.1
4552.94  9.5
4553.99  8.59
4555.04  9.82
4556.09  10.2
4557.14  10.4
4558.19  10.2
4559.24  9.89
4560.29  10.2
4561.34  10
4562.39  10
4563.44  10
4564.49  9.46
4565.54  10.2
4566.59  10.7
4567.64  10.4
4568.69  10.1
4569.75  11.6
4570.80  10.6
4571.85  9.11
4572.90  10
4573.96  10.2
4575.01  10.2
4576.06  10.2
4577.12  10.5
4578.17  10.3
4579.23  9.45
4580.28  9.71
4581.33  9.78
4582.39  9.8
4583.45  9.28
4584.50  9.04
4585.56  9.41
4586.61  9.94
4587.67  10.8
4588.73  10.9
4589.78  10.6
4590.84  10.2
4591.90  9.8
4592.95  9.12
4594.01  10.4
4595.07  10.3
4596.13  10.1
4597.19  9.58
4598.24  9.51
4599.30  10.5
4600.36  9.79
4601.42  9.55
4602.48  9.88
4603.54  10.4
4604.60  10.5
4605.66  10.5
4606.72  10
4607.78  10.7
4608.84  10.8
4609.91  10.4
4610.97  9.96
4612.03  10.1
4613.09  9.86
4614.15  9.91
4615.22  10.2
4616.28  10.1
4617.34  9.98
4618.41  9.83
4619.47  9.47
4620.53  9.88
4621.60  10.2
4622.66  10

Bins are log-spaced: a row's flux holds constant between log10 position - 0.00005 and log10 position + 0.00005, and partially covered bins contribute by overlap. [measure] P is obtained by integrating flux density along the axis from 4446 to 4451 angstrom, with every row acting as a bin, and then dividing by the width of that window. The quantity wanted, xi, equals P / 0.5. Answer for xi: 18.8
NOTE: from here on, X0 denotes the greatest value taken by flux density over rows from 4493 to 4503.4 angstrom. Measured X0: 10.7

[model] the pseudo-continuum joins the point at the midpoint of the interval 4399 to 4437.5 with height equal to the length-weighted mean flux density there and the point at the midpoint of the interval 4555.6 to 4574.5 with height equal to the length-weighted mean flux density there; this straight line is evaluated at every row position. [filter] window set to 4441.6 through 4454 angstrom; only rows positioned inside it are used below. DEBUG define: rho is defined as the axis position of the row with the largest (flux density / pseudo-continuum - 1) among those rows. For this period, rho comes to 4447.26 angstrom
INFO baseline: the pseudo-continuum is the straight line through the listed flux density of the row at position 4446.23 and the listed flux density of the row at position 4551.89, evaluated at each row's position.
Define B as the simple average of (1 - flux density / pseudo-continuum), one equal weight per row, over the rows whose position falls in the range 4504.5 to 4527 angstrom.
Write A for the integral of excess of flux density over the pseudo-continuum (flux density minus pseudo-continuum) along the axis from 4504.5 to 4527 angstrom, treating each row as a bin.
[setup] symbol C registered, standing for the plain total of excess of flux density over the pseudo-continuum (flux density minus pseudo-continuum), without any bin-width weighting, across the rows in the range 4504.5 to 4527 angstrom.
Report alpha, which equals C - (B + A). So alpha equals -0.23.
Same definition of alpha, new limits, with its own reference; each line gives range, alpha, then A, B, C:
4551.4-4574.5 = 0.09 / -2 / 0.010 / -2.1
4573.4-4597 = 0.55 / -6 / 0.026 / -5.8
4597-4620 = 0.13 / -7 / 0.030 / -6.8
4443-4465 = -0.12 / -13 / 0.063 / -13.4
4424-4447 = 0.08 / -7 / 0.035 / -7.4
